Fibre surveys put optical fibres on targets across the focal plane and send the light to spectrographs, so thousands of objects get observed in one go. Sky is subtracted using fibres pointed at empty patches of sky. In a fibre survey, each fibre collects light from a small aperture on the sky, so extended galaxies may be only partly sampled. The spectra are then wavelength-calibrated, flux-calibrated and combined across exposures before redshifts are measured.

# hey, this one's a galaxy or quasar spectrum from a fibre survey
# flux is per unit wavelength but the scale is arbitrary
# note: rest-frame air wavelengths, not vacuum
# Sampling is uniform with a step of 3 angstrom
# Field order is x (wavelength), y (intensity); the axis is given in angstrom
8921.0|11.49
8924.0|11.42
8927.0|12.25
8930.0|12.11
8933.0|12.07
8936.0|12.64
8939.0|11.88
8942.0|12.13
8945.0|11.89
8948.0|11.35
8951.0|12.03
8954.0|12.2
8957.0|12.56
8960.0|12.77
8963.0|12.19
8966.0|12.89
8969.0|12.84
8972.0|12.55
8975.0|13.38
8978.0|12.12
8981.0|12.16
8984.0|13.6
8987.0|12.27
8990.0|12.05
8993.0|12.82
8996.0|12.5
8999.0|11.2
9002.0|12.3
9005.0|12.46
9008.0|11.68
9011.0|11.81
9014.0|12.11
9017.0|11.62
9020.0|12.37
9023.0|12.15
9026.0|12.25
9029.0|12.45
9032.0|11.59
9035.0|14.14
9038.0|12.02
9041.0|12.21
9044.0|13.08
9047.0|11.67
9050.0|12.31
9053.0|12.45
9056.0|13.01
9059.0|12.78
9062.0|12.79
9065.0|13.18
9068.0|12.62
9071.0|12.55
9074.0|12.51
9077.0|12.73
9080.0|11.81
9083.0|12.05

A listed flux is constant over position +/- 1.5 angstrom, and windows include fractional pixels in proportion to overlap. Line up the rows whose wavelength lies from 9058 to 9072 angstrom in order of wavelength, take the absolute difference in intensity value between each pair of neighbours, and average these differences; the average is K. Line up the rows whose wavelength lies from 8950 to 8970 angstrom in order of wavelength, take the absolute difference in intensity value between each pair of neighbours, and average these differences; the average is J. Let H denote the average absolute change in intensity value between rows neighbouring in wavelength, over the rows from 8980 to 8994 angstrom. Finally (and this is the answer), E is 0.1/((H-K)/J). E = 0.1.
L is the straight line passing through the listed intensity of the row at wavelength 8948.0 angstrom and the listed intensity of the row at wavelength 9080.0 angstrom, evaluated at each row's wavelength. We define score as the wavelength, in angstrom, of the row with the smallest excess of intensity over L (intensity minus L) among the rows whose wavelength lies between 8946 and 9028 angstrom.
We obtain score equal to 8999.0 angstrom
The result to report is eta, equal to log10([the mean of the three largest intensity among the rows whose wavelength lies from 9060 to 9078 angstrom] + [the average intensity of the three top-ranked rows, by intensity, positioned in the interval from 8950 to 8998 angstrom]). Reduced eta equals 1.42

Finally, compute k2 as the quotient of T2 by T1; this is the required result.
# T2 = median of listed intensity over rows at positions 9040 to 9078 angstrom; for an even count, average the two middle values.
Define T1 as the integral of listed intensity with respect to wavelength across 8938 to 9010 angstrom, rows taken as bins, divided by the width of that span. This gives 1.02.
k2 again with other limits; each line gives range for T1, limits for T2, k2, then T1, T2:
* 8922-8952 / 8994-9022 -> 1.01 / 12.0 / 12.1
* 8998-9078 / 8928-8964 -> 0.98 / 12.4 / 12.1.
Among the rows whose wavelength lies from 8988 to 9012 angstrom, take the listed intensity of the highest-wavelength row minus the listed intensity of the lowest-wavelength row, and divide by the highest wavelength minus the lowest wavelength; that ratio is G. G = -0.01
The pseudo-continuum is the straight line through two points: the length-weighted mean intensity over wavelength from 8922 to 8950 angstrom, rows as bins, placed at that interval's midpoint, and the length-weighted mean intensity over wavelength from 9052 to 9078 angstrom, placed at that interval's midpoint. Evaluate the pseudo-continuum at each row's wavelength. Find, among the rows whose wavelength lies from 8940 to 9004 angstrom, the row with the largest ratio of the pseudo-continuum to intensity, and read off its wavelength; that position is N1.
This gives 8999.0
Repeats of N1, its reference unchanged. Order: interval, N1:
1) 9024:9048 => 9047.0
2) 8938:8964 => 8948.0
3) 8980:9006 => 8999.0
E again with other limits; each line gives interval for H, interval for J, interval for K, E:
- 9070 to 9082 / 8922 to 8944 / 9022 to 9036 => -0.1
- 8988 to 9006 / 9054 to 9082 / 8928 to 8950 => 0.1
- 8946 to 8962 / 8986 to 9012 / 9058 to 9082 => 1.5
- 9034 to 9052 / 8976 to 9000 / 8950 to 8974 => 0.1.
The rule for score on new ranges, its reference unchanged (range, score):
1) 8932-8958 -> 8948.0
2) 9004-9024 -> 9017.0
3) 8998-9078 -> 8999.0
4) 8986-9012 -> 8999.0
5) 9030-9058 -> 9032.0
